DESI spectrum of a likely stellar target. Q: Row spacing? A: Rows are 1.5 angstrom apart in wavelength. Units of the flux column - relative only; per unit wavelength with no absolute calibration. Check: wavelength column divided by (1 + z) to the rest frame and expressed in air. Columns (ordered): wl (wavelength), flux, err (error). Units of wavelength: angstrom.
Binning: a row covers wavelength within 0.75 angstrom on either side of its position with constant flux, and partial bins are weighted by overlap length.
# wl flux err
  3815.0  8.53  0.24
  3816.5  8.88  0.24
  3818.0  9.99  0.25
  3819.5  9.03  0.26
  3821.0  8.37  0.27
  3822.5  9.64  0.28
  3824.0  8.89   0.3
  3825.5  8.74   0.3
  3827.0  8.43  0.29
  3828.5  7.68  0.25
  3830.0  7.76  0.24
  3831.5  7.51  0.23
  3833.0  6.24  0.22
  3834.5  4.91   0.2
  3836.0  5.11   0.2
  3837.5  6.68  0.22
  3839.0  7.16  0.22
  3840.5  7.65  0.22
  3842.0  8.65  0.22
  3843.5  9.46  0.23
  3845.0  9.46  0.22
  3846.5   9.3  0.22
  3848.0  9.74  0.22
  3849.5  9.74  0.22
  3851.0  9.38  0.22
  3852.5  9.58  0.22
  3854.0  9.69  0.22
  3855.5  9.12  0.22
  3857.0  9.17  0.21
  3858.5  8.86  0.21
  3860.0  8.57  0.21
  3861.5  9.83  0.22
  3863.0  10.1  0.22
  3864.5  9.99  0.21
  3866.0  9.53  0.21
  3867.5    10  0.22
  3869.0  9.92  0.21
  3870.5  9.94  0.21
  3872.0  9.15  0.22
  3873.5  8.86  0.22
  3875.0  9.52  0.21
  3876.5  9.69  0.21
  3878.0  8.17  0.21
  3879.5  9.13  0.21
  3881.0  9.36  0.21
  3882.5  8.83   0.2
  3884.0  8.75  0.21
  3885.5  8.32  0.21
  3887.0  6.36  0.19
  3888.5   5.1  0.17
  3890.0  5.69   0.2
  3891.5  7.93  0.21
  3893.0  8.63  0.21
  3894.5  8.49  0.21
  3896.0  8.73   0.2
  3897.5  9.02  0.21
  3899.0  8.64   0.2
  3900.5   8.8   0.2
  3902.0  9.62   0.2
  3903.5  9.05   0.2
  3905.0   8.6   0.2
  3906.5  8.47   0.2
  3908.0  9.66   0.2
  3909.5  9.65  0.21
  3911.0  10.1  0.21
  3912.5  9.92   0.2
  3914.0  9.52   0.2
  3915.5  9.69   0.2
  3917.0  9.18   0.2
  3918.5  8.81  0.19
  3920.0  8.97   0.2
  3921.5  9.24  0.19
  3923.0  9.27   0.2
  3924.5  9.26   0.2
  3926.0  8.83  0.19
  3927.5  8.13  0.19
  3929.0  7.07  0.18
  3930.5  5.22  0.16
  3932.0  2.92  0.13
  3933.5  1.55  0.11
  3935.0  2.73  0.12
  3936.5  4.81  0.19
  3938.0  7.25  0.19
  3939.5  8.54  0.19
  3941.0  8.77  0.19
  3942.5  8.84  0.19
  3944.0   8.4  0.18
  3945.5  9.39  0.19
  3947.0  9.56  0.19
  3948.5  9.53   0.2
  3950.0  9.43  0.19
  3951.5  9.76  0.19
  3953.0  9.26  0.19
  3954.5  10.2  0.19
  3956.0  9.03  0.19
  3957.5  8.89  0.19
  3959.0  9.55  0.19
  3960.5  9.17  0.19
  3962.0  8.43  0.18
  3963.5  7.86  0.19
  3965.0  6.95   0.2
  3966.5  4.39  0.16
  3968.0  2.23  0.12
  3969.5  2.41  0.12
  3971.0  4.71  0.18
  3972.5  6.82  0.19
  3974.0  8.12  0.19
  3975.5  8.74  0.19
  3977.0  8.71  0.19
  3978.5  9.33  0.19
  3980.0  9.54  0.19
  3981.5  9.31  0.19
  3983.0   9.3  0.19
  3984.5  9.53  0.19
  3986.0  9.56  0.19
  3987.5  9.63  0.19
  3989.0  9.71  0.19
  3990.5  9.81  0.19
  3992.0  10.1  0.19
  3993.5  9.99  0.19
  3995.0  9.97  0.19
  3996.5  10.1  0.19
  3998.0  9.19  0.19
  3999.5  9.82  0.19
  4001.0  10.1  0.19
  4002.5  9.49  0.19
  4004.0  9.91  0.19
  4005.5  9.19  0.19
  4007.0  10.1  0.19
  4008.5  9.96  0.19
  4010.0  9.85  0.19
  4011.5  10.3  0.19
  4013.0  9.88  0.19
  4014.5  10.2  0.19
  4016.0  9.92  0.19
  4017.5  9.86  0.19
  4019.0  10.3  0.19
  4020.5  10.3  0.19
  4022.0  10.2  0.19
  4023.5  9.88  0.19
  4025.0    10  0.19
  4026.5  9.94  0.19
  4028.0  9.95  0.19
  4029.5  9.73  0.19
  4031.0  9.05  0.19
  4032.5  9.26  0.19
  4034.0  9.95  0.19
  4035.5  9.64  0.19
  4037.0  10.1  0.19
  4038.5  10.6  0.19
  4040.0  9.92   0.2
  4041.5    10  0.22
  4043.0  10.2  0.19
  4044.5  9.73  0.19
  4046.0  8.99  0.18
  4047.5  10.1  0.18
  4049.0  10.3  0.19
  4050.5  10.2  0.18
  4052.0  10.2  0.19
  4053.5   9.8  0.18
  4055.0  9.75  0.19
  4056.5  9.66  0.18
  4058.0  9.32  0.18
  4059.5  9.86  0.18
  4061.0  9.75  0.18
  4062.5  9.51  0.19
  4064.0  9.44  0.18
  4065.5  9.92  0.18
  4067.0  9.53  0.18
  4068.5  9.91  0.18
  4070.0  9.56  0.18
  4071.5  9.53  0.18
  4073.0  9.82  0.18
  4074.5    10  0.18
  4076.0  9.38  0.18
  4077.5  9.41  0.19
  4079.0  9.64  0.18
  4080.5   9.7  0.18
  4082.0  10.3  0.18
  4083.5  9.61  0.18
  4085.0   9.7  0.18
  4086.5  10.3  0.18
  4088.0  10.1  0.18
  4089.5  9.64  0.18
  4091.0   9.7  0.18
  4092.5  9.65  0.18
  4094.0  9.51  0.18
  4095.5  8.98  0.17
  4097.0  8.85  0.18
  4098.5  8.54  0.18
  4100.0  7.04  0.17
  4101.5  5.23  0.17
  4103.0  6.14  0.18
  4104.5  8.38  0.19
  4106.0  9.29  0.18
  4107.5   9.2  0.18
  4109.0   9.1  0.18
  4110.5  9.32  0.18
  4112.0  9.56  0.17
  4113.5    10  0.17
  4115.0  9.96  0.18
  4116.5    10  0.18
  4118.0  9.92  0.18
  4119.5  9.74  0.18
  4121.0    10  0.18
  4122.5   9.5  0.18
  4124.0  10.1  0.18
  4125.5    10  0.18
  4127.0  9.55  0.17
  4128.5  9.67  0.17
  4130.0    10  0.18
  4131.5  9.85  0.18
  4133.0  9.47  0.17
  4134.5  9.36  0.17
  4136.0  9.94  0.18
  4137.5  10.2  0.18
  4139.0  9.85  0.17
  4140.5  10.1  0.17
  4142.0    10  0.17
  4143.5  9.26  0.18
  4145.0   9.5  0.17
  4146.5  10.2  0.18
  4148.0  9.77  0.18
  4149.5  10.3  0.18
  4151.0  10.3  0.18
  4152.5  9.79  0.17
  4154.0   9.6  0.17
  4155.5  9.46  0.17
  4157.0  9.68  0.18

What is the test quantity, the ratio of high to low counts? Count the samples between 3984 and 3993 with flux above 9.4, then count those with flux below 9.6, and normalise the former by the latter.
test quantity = 3.00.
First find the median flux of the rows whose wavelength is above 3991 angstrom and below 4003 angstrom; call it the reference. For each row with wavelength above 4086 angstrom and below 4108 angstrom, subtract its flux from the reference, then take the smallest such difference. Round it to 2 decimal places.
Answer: -0.32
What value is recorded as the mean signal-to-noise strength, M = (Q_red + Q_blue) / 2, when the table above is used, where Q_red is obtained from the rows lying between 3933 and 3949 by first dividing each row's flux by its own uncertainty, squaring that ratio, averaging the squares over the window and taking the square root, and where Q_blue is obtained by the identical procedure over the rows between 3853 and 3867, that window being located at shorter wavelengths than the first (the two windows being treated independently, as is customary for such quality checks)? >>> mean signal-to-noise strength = 42.5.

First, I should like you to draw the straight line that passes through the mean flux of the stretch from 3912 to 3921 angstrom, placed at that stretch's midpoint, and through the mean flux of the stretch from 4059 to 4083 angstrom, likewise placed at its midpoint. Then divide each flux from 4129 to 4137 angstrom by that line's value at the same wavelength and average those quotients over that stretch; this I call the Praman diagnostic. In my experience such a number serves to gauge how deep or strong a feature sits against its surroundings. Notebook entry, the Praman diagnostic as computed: 0.99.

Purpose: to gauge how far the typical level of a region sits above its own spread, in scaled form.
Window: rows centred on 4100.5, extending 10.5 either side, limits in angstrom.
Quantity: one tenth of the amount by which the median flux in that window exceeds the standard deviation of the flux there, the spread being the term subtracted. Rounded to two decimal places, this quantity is 0.77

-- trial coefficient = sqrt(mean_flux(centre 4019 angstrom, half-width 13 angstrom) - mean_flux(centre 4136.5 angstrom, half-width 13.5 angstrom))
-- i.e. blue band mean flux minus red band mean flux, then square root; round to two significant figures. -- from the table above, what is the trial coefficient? 0.35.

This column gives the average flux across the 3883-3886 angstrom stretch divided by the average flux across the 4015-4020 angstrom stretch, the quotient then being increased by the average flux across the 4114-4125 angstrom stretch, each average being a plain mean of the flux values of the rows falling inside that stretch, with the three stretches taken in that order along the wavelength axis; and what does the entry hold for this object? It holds 10.7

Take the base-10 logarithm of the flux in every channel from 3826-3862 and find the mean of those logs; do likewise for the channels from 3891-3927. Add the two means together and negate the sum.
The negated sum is -1.87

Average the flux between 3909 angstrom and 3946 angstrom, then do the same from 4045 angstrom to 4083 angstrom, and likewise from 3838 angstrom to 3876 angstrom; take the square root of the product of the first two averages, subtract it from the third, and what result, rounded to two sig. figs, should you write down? 0.55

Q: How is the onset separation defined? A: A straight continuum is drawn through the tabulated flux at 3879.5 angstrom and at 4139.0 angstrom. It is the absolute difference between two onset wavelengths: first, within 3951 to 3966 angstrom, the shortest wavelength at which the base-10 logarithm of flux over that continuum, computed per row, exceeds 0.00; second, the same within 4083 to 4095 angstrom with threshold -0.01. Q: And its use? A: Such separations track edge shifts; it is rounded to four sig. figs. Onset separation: 132.0 angstrom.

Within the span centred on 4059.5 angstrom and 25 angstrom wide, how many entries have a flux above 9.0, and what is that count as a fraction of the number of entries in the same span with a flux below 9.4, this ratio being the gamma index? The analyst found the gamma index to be 17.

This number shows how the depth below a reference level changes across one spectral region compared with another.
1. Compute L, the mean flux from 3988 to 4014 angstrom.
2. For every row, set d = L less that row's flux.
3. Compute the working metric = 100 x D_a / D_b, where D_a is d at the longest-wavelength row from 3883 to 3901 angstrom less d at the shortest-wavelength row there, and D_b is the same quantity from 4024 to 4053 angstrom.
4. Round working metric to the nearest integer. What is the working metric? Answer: 25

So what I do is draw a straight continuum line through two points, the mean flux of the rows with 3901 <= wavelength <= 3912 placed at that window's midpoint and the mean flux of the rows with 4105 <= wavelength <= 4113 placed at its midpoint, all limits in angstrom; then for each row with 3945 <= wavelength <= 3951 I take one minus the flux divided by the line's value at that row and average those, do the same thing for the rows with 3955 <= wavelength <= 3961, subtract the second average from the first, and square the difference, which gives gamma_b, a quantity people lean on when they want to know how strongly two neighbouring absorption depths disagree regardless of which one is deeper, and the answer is 0.001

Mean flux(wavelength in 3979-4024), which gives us 9.83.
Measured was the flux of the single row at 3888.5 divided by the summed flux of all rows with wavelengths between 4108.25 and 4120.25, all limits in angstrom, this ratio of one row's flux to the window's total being 0.066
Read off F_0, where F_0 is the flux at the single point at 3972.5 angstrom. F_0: 6.82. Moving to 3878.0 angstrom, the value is 8.17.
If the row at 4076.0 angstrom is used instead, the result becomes 9.38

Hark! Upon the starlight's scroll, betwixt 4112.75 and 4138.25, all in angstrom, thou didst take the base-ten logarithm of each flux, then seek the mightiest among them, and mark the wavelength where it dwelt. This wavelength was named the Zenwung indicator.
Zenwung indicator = 4137.5 angstrom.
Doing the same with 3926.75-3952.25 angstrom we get 3951.5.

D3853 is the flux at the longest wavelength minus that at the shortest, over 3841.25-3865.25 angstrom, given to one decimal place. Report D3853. 1.3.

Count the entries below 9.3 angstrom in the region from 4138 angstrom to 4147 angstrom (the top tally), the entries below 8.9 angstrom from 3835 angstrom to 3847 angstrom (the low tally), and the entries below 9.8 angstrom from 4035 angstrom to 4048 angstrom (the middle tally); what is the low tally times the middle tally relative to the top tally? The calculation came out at 15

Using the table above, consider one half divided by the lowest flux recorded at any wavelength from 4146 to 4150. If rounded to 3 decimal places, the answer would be 0.051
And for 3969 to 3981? 0.207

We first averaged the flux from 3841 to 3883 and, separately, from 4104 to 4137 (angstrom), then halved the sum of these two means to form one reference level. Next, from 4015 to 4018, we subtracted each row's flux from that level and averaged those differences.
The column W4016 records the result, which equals -0.4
